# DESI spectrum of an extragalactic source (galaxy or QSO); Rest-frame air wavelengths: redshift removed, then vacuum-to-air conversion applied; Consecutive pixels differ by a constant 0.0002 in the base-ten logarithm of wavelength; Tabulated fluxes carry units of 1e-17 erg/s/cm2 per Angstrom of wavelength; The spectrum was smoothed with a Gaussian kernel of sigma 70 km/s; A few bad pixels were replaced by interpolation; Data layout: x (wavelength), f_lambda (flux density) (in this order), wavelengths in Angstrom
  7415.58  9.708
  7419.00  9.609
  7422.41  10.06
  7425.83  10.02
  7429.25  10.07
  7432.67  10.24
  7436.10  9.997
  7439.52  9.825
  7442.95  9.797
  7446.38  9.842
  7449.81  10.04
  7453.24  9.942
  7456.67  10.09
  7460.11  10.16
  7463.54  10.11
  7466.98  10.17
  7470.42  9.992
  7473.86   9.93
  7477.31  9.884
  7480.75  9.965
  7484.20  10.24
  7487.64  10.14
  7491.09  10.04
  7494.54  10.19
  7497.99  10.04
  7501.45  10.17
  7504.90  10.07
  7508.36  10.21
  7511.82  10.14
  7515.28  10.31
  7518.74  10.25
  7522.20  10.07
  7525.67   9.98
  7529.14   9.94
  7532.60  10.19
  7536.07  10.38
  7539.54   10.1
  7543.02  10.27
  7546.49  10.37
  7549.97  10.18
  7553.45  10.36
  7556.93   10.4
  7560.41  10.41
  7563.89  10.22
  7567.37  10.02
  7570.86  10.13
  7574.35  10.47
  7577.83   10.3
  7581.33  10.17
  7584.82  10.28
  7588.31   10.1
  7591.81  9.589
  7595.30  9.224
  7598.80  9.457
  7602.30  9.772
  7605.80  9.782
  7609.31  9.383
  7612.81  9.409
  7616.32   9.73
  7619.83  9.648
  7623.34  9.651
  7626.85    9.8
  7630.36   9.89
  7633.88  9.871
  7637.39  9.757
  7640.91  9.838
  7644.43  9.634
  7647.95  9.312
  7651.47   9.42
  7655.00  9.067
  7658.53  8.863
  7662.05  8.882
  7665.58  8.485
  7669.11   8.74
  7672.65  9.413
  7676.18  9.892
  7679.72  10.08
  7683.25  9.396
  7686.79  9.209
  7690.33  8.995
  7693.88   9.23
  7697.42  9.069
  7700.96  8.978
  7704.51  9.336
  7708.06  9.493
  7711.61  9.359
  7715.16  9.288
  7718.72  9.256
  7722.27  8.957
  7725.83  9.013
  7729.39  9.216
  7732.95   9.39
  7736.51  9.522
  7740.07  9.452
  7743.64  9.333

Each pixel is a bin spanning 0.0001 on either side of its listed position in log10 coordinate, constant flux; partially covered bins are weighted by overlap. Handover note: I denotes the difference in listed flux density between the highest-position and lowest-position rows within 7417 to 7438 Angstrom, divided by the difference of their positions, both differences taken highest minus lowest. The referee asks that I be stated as 0.023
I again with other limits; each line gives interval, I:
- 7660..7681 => 0.068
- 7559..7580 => -0.006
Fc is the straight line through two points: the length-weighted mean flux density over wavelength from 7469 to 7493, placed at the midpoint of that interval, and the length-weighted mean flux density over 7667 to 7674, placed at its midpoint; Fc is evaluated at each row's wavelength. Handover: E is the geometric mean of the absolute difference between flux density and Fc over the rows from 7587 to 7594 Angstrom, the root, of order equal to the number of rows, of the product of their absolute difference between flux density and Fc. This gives 0.31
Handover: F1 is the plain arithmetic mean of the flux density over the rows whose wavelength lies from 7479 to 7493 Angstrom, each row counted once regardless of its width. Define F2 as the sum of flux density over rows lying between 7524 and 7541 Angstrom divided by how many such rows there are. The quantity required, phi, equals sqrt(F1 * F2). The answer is 10.1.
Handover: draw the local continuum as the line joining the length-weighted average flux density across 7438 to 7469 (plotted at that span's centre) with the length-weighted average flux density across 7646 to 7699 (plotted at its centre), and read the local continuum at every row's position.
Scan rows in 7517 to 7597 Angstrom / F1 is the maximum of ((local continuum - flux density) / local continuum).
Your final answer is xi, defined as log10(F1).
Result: -1.56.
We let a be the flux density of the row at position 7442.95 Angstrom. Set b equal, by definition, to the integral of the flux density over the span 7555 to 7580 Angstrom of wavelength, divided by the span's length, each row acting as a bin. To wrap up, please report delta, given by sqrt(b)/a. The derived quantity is 0.327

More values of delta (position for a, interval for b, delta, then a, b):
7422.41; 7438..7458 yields 0.313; 10.06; 9.9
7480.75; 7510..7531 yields 0.319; 9.965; 10.1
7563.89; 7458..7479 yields 0.310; 10.22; 10.0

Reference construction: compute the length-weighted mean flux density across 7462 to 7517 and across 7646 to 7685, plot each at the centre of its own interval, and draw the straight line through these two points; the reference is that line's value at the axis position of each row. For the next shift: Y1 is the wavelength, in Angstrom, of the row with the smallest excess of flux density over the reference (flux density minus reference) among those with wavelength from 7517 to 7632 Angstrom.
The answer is 7595.30 Angstrom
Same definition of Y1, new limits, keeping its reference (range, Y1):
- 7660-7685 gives 7665.58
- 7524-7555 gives 7529.14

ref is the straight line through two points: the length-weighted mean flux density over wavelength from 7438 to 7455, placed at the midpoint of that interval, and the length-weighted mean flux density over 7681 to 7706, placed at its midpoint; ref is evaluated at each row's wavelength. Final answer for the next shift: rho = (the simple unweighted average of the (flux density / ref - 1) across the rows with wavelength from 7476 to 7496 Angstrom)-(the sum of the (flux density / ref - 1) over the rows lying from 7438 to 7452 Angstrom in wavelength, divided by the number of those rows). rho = 0.03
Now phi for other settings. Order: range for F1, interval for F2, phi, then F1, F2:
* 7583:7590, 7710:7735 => 9.7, 10.2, 9.2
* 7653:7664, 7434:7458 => 9.4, 8.9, 9.9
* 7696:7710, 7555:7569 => 9.7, 9.2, 10.3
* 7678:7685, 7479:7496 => 9.9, 9.7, 10.1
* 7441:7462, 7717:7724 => 9.5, 10.0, 9.1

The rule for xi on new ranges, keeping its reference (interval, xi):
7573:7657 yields -1.56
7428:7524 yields -1.62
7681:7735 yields -1.80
